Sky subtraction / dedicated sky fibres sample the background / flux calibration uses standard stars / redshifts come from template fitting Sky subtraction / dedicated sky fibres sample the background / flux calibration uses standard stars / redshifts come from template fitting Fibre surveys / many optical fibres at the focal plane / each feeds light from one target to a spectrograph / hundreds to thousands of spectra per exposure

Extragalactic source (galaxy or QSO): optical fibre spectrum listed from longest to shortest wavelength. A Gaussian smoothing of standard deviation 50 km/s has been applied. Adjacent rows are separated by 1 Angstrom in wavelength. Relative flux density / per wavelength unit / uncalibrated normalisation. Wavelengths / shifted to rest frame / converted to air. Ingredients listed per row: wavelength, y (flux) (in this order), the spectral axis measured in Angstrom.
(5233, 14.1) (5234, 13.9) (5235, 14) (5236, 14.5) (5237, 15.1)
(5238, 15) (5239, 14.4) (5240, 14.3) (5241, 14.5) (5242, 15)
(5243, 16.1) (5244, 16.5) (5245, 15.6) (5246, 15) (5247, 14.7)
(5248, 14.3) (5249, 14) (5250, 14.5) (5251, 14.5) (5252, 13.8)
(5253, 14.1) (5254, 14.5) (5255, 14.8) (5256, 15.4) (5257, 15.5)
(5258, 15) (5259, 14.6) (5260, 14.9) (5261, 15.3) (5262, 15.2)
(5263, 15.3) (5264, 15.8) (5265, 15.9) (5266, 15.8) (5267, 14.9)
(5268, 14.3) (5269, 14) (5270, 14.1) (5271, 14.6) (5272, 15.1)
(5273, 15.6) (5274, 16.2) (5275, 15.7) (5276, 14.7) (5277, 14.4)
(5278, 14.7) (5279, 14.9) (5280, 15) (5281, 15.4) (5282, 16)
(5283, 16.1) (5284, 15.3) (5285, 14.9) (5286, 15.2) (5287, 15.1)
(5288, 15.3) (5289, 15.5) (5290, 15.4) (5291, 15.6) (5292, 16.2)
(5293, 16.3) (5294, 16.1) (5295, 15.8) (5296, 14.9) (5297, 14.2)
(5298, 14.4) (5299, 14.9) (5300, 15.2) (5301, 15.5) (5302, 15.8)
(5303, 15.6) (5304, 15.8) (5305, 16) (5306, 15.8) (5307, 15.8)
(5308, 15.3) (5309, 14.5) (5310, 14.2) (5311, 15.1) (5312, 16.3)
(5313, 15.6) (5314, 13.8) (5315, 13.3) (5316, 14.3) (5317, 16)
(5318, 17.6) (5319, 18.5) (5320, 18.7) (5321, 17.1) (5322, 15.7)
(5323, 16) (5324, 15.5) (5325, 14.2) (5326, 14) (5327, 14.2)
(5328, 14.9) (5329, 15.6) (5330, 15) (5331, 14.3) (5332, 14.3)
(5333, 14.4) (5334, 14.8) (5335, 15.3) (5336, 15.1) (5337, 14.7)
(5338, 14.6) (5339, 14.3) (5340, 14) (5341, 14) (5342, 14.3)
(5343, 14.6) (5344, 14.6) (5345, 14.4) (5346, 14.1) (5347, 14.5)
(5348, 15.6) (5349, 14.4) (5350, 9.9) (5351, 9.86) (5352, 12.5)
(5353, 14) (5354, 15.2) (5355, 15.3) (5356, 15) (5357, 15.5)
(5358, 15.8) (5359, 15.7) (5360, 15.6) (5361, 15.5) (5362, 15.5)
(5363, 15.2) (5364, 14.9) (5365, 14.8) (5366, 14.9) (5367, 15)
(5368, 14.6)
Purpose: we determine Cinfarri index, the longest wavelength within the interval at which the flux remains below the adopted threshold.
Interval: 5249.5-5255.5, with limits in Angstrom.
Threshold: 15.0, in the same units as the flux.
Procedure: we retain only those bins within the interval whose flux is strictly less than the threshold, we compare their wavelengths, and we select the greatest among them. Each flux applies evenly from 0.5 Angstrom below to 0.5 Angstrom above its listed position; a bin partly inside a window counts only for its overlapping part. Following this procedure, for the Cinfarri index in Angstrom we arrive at 5255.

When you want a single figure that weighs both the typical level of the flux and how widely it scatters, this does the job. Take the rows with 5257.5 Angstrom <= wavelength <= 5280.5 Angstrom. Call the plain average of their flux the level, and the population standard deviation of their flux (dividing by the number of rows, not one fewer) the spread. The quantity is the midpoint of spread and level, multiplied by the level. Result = 118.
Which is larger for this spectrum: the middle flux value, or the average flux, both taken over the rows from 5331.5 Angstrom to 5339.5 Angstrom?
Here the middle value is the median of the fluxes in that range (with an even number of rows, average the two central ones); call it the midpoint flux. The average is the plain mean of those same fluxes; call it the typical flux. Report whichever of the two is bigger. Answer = 14.7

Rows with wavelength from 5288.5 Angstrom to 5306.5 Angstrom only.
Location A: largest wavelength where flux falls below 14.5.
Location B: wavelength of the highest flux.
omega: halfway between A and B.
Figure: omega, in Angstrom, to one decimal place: 5295.5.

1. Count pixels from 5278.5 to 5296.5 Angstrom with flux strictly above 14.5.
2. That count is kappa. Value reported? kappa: 18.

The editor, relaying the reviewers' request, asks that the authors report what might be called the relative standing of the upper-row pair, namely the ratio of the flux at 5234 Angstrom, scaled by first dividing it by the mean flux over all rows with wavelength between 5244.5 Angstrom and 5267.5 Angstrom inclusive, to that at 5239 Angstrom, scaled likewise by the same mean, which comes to 0.97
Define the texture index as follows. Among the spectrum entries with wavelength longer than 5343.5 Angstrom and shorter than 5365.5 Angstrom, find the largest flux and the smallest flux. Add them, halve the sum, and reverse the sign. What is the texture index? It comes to -12.8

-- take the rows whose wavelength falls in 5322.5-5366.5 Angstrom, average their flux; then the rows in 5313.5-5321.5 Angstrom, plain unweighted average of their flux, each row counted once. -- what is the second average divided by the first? 1.11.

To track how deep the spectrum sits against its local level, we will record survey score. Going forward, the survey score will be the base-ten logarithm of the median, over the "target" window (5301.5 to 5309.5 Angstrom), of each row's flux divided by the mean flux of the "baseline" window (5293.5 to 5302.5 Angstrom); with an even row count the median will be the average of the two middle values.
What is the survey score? 0.017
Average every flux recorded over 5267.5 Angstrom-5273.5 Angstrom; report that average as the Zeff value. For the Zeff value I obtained 14.6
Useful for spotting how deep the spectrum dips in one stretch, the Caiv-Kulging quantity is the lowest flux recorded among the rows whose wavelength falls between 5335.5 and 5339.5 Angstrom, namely 14.3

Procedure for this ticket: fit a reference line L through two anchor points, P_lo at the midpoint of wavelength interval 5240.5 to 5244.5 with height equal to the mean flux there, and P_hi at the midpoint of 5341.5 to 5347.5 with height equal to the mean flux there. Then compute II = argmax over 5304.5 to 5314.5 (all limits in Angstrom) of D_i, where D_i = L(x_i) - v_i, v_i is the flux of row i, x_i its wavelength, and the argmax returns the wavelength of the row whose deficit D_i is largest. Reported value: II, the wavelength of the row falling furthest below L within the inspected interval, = 5314 Angstrom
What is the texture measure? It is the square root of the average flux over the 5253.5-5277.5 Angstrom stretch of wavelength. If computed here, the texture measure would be 3.88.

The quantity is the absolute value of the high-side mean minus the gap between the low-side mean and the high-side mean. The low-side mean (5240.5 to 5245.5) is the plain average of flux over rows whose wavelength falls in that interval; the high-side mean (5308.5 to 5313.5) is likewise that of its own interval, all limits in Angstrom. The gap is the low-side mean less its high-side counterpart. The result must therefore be 14.7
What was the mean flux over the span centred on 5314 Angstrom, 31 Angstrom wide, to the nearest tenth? 15.5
